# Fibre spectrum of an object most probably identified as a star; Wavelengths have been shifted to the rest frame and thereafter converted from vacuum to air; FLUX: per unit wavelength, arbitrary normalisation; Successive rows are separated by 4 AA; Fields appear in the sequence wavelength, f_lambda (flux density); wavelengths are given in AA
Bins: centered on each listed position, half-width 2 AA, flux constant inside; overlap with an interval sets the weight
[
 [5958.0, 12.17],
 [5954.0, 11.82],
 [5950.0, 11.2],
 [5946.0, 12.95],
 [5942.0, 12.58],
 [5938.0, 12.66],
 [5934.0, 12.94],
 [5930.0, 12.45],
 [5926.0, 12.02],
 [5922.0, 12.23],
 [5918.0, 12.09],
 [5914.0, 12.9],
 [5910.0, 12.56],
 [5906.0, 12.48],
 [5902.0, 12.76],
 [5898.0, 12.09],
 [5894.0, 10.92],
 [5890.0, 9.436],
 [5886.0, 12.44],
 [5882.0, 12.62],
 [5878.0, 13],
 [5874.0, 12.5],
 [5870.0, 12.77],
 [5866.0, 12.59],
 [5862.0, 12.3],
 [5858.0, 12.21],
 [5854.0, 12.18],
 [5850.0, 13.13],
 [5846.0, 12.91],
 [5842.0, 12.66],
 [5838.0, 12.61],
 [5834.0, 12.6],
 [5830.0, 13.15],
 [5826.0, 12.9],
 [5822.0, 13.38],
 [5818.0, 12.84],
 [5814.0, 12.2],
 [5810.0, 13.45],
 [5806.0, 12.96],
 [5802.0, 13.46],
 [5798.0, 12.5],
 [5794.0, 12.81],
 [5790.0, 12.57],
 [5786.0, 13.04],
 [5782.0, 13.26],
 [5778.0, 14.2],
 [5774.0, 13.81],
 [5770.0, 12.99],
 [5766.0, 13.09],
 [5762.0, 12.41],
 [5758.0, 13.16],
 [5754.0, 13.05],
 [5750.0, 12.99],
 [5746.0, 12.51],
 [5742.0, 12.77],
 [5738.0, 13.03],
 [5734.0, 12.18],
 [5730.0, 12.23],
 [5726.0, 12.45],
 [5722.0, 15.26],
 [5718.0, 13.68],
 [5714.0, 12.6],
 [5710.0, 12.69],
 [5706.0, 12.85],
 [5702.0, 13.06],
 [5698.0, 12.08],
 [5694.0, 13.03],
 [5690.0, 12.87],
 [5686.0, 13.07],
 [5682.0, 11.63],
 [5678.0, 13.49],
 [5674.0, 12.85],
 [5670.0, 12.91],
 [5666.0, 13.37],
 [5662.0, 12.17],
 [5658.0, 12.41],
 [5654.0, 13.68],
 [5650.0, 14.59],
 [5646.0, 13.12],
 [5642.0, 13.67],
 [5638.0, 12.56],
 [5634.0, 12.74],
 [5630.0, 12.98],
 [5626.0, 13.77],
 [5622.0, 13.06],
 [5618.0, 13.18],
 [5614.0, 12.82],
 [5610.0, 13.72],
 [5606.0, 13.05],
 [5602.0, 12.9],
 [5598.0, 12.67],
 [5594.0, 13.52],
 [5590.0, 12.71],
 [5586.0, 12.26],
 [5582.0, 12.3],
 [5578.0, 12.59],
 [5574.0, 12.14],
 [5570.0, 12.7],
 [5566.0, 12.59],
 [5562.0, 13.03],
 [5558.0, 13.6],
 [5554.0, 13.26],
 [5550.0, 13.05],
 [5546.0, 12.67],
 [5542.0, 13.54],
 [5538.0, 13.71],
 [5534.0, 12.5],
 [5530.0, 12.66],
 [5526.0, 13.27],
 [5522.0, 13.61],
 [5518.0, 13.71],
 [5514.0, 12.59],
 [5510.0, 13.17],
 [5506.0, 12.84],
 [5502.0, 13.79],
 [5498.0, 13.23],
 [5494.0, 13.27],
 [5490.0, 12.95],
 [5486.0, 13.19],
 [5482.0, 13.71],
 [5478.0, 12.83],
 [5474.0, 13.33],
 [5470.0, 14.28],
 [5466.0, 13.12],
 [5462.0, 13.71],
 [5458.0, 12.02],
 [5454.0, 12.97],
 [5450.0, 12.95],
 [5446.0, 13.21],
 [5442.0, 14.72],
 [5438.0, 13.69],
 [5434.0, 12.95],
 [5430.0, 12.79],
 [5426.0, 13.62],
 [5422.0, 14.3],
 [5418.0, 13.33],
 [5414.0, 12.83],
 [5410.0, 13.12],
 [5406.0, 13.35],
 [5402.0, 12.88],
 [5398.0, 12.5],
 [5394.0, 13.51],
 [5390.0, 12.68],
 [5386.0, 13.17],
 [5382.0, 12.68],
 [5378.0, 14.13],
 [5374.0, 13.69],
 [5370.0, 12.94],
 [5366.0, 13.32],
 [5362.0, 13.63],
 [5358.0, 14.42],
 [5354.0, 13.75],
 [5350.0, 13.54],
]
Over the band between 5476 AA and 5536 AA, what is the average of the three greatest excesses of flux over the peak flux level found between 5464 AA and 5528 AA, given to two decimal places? -0.54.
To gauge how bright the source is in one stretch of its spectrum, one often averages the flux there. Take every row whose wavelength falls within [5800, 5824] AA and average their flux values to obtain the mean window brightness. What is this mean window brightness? 13.0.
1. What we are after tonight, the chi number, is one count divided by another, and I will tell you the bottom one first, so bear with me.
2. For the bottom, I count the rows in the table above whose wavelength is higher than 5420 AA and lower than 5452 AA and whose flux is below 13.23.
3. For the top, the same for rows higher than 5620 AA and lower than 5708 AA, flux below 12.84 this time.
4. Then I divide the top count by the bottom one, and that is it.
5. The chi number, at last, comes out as 1.5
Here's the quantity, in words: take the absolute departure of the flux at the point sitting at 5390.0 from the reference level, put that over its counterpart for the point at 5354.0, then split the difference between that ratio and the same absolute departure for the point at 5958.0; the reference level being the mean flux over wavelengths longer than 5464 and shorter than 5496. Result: 1.4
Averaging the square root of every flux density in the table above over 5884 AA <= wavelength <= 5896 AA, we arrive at 3.30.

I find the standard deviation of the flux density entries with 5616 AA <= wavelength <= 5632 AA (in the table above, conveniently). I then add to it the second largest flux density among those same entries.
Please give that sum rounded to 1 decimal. 13.5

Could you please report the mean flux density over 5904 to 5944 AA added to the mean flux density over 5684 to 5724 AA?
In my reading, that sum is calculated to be 25.6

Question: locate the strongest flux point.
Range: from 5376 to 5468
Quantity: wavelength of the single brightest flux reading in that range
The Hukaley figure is 5442.0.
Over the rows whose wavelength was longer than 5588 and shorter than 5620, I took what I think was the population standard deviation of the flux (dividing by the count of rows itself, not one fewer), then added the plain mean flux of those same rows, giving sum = 13.4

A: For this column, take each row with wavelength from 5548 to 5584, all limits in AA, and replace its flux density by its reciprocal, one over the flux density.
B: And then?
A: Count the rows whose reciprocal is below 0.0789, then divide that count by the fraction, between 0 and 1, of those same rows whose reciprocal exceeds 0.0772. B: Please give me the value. 9.0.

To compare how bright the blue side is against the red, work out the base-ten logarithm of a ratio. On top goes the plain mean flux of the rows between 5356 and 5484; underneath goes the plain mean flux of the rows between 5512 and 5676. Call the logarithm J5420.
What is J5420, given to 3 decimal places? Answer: 0.010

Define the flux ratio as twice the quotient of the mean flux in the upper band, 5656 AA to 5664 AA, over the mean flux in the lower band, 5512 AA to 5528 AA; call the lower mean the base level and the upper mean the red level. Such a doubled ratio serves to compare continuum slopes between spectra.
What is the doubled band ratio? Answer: 1.85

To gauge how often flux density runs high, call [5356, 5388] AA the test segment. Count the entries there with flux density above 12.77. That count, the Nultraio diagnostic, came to 7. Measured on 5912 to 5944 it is 2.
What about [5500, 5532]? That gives 6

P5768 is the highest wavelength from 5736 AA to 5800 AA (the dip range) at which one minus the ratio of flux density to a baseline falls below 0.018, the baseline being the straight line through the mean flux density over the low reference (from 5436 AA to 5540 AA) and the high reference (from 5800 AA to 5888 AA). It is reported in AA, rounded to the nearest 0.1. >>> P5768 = 5794.0 AA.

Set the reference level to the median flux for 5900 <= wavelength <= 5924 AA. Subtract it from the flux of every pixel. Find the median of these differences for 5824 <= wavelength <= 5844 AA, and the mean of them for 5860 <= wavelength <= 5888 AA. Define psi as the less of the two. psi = 0.08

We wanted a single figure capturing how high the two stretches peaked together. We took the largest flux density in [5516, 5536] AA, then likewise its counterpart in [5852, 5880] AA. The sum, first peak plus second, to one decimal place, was 26.7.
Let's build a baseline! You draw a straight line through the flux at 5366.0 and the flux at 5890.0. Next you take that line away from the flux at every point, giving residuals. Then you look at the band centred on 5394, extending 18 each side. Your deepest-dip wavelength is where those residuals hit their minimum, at 5398.0 AA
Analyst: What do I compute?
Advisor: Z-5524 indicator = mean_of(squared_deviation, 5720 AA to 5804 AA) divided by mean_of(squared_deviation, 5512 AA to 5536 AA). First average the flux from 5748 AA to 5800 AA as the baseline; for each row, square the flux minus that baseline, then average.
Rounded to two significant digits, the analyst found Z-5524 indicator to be 2.0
